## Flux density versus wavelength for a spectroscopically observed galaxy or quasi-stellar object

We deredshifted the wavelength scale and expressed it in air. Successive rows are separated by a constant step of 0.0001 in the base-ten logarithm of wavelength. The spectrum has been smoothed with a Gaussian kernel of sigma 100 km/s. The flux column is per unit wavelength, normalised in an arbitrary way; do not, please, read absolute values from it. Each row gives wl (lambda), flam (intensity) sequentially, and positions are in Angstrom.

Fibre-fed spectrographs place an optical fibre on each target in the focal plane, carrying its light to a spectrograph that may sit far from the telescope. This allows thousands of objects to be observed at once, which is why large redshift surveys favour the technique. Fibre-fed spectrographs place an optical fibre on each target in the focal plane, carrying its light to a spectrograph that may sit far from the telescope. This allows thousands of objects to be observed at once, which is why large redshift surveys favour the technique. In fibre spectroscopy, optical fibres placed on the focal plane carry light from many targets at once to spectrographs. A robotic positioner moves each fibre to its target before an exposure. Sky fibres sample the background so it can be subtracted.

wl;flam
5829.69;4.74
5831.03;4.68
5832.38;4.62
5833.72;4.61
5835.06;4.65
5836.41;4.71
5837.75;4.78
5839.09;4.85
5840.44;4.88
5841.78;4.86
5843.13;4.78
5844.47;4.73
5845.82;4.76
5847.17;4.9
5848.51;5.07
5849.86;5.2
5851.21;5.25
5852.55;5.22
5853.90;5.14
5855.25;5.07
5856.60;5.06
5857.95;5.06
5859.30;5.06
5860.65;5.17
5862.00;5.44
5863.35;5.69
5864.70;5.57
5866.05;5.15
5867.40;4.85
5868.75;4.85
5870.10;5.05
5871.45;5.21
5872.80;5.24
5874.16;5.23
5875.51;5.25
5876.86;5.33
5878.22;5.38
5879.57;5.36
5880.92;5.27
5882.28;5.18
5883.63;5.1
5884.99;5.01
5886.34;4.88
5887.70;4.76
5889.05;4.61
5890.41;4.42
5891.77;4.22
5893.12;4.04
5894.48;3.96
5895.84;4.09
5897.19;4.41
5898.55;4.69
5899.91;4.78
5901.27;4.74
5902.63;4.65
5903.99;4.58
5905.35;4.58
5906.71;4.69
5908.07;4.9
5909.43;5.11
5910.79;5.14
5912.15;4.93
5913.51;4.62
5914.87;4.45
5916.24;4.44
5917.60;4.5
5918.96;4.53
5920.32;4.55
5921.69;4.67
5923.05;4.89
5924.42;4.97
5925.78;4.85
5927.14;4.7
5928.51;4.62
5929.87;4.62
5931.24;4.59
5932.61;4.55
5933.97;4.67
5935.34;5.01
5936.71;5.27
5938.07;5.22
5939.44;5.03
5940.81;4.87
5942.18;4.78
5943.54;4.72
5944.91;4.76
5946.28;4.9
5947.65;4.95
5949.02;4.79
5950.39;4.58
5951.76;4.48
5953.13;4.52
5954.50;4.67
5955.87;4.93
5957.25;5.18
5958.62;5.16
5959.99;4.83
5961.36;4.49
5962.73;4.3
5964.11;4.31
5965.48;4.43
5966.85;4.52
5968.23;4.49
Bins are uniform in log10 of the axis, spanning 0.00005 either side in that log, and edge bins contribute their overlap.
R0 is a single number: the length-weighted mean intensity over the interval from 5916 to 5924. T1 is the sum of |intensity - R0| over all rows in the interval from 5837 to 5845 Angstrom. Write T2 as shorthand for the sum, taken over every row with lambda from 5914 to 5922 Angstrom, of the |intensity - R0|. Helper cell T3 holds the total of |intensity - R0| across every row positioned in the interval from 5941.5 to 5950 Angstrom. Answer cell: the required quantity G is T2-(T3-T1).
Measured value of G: 0.6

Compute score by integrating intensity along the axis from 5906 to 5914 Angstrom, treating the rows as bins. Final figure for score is 39.3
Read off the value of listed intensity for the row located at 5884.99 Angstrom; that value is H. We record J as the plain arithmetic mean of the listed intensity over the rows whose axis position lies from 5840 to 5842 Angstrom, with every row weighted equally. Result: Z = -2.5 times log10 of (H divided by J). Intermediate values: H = 5.01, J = 4.9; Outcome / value -0.03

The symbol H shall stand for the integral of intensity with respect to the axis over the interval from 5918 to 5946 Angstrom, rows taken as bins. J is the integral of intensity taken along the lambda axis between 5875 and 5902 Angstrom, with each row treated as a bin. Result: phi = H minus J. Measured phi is 5.4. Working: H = 134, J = 129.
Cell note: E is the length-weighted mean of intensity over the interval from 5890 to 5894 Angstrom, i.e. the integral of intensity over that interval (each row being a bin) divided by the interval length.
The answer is 4.2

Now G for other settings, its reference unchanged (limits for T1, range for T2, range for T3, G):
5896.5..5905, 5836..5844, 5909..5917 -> 0.1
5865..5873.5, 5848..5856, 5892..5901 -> 3.7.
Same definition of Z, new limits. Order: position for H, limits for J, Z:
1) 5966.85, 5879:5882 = 0.18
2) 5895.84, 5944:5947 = 0.18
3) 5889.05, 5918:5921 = -0.02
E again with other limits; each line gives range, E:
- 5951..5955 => 4.6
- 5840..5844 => 4.8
